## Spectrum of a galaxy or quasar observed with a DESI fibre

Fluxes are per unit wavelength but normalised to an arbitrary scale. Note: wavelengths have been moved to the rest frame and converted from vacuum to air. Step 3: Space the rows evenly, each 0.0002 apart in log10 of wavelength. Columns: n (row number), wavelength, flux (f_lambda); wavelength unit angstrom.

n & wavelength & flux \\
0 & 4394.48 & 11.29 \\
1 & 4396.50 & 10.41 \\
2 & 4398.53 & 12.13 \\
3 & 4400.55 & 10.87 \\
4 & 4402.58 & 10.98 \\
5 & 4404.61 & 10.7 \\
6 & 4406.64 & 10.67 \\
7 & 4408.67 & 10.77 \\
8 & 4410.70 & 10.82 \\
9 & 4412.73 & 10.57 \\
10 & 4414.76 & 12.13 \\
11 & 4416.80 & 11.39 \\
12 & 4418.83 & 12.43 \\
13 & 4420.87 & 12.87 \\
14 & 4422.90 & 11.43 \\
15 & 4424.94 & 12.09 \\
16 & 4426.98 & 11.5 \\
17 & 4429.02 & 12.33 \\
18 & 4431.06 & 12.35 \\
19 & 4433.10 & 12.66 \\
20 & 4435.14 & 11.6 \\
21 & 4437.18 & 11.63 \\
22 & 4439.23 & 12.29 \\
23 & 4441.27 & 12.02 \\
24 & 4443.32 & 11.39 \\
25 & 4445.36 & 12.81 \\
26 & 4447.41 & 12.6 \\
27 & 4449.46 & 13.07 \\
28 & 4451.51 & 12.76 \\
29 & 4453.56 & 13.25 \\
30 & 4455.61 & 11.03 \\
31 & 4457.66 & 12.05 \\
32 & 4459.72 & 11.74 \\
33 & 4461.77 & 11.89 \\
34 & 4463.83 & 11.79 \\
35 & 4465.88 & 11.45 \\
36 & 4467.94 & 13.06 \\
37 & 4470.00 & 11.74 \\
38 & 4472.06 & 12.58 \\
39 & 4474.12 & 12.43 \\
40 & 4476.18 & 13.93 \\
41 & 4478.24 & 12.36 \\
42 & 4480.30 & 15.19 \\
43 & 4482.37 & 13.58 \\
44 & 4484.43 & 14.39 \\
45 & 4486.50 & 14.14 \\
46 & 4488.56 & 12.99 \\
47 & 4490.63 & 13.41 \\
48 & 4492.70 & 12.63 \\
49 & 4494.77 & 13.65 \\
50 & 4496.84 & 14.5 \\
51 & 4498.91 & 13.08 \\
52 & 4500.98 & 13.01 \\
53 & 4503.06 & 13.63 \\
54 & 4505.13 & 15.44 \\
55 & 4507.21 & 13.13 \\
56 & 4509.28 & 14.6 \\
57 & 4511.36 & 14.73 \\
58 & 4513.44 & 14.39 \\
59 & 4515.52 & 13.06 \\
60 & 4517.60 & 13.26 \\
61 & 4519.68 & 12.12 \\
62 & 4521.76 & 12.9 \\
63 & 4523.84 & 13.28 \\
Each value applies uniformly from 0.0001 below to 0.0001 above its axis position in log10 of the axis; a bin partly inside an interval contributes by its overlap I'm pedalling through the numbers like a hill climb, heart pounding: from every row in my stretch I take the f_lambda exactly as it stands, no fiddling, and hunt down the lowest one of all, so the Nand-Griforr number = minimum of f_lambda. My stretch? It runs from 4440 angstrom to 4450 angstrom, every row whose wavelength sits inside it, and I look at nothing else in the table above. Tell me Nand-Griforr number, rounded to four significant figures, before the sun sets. 11.39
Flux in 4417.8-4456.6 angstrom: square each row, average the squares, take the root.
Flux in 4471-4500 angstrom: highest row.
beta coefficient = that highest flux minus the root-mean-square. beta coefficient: 3.0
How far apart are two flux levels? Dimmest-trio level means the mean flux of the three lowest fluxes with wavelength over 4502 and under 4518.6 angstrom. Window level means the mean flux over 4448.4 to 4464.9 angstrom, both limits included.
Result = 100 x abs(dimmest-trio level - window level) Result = 95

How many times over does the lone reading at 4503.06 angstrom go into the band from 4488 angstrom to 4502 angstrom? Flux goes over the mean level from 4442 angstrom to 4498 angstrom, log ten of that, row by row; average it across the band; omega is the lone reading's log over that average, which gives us 1.6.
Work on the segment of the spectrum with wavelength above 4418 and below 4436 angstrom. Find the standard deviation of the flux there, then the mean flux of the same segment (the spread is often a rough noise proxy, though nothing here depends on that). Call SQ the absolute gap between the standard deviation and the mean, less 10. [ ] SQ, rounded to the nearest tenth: 1.6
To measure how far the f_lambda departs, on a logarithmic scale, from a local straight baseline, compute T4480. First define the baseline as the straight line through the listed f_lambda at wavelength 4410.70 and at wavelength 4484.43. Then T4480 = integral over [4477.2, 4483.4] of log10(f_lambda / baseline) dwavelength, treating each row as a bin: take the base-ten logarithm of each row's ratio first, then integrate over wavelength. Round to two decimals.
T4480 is -0.10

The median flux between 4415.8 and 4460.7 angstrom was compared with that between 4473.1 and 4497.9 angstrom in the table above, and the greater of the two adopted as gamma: 13.6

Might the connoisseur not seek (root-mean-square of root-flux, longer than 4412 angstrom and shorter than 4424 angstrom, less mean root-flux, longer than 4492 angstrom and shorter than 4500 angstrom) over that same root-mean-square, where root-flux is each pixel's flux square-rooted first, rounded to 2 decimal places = -0.07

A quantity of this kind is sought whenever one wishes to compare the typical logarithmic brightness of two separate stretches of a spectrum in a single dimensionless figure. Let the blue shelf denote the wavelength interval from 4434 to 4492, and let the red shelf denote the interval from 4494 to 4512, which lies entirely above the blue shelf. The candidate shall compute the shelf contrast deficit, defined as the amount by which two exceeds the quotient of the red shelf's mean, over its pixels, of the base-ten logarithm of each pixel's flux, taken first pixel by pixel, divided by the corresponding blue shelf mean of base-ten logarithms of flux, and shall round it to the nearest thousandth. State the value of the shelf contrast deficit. 0.959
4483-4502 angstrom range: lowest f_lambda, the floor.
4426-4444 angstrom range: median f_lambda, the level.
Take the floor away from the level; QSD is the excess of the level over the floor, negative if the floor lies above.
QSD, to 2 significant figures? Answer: -0.61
